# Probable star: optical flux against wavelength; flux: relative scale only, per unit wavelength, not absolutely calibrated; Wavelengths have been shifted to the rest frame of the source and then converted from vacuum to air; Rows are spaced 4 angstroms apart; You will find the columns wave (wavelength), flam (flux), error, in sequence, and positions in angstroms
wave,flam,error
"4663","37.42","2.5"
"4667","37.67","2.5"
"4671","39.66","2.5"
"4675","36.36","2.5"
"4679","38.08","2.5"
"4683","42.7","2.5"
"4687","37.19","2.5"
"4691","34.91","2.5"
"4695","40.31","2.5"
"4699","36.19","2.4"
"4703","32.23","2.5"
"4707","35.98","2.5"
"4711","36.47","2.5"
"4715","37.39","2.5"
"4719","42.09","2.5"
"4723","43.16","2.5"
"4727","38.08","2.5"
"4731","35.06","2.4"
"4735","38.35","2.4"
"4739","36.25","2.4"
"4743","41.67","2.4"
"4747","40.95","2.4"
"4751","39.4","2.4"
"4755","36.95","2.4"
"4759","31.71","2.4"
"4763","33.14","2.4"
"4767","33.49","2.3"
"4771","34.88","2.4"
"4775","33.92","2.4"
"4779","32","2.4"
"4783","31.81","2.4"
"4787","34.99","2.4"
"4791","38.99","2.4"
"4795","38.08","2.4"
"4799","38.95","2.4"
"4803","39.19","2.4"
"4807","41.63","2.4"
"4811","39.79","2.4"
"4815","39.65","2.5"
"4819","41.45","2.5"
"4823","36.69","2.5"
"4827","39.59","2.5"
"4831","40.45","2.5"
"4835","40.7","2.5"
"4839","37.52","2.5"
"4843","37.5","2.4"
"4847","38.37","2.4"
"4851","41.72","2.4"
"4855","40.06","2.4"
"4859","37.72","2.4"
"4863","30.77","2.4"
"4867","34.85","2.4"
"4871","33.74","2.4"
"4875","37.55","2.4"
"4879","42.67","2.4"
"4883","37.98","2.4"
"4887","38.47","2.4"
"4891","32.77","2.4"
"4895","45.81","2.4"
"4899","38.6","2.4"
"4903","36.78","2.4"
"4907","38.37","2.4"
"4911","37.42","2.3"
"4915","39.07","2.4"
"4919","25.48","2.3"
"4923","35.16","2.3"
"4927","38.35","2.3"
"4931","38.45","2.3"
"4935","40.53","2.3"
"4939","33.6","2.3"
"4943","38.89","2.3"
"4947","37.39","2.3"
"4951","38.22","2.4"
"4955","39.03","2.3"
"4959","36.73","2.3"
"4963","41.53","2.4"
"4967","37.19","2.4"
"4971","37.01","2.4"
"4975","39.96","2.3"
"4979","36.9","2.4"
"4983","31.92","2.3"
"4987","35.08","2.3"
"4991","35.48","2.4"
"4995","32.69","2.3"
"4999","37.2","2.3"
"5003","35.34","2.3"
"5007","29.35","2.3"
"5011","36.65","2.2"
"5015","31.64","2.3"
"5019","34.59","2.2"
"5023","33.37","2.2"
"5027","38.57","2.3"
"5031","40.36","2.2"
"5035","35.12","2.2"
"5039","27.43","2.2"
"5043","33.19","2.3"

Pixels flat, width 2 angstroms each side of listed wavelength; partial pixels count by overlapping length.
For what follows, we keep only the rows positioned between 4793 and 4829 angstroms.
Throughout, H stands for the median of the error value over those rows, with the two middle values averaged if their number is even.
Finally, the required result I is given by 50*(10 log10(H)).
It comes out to 190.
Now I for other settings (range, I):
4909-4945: 181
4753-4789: 190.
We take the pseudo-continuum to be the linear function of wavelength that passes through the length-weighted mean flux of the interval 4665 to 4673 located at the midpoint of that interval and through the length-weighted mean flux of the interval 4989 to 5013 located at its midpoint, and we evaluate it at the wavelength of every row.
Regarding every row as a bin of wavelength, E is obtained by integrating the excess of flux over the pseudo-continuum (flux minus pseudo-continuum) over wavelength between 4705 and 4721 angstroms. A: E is -2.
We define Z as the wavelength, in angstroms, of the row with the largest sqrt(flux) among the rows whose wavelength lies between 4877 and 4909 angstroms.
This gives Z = 4895 angstroms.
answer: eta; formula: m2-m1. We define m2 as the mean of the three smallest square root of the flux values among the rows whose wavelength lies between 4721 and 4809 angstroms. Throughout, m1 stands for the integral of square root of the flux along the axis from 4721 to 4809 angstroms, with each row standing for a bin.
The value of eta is -529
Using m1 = 534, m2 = 5.64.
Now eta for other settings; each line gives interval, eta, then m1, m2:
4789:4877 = -539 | 545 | 5.75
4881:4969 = -533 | 538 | 5.52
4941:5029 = -523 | 528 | 5.56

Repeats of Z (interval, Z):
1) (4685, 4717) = 4695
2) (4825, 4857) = 4851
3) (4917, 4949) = 4935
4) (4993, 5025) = 4999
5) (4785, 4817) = 4807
